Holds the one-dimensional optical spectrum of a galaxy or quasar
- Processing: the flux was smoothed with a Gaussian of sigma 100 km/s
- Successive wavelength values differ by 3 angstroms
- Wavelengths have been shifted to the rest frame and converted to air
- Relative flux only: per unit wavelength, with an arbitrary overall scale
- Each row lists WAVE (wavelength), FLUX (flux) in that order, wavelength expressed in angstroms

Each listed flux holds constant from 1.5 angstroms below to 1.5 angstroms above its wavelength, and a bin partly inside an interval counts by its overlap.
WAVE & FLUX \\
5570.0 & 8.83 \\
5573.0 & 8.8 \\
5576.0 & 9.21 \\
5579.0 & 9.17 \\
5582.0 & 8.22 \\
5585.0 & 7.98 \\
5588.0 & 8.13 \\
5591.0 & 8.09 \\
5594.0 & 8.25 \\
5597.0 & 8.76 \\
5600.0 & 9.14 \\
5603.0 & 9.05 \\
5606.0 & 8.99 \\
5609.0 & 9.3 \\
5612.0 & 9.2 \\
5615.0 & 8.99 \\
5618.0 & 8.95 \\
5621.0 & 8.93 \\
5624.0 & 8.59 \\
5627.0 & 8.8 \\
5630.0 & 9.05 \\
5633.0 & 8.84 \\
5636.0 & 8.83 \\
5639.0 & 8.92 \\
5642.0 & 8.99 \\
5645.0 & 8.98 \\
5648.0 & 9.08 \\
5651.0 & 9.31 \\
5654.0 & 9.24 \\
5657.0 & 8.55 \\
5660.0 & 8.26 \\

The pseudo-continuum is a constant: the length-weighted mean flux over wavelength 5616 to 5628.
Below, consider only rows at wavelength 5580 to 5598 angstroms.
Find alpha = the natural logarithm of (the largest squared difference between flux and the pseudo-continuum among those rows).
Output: -0.3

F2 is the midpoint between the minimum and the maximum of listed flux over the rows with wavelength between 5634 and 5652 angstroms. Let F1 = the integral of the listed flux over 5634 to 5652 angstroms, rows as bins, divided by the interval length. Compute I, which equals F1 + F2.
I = 18.1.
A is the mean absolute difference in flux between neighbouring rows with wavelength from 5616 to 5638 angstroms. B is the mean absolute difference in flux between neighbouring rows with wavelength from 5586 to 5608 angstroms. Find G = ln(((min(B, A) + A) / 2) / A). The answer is 0.00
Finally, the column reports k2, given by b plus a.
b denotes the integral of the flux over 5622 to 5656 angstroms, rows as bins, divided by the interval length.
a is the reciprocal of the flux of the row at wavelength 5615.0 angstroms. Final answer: 9.07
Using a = 0.111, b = 8.96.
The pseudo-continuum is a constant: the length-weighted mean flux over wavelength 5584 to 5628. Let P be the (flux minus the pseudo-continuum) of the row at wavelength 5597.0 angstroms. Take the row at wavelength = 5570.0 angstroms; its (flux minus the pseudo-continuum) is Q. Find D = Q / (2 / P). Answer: 0.000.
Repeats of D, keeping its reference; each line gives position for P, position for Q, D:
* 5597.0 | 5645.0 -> 0.001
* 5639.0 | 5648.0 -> 0.028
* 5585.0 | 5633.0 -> -0.034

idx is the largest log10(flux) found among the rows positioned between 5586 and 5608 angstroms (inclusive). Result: 0.961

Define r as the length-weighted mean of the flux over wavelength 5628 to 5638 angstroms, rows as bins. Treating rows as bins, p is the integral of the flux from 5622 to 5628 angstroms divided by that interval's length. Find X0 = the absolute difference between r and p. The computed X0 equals 0.2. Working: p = 8.71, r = 8.90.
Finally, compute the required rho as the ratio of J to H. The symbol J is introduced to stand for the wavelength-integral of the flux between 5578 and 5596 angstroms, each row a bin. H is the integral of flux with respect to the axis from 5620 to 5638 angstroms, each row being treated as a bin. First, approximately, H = 159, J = 149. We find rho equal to 0.94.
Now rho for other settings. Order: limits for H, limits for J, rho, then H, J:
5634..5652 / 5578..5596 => 0.92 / 162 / 149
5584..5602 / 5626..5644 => 1.06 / 152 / 160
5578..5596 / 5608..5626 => 1.08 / 149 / 162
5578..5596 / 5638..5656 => 1.09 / 149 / 163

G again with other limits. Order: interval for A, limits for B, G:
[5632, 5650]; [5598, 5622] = 0.00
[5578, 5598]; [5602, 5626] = -0.32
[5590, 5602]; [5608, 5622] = -0.46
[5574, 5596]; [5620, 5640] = -0.16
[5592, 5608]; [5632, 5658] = -0.22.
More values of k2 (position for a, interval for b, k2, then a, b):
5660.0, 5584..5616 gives 8.84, 0.121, 8.72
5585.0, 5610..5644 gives 9.05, 0.125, 8.92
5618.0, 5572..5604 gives 8.72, 0.112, 8.61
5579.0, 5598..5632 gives 9.10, 0.109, 8.99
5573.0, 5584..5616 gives 8.84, 0.114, 8.72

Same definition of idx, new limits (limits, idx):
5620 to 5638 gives 0.957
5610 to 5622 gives 0.964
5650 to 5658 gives 0.969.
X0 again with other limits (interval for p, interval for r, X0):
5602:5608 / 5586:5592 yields 0.9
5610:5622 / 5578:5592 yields 0.7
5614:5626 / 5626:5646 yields 0.1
